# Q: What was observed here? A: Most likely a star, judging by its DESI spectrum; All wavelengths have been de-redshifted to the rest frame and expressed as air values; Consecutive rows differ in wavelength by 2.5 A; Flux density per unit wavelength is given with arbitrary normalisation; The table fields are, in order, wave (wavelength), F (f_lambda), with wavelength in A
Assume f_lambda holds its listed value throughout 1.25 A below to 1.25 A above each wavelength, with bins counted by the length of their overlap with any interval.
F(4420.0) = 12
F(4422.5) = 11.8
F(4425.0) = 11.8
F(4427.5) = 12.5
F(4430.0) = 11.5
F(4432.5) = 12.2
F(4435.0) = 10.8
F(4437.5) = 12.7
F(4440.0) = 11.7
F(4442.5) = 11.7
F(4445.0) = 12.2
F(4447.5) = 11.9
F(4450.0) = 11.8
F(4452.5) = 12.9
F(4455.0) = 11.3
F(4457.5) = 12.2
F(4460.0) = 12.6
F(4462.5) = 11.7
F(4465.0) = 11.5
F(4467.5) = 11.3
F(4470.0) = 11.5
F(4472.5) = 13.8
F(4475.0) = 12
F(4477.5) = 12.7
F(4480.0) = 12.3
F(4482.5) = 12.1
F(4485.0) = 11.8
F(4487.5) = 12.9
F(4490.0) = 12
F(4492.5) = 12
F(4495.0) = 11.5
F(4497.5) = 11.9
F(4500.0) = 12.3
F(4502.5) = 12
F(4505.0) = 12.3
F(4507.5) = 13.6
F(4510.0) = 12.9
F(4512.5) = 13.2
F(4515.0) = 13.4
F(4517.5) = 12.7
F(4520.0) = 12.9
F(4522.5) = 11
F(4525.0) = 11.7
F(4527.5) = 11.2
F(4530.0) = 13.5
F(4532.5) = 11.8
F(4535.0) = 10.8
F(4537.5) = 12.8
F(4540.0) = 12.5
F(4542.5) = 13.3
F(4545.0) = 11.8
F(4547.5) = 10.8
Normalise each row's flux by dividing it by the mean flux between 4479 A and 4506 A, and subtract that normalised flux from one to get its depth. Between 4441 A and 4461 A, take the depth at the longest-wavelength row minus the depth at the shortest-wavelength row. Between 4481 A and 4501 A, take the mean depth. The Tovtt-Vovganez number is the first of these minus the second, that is -0.077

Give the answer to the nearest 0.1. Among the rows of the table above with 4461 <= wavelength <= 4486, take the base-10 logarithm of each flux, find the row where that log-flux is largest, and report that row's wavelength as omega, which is 4472.5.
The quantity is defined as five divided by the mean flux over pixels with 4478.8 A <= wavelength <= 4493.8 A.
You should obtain 0.410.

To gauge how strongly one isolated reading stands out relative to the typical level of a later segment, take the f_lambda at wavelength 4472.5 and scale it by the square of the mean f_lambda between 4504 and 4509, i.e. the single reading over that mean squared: 0.082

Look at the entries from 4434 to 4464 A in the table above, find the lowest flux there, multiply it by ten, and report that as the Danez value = 108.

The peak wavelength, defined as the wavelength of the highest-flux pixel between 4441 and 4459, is 4452.5 A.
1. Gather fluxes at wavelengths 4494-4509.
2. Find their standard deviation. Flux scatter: 0.7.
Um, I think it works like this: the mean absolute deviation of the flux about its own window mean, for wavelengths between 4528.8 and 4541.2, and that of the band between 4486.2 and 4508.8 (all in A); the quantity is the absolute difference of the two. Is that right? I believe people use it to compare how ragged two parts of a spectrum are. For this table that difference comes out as 0.34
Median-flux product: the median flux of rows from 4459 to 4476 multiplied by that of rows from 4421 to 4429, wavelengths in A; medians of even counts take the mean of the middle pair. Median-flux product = 138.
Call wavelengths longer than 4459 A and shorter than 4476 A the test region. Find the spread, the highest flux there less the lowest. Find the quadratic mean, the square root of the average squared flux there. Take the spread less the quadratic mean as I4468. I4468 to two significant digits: -9.6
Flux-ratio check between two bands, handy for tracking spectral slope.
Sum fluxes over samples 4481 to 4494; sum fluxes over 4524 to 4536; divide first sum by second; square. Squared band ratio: 1.06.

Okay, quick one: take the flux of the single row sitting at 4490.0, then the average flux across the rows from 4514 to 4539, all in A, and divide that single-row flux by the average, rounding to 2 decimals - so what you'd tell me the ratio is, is 0.99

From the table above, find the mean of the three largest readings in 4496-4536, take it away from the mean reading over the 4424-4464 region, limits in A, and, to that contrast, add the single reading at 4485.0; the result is 10.3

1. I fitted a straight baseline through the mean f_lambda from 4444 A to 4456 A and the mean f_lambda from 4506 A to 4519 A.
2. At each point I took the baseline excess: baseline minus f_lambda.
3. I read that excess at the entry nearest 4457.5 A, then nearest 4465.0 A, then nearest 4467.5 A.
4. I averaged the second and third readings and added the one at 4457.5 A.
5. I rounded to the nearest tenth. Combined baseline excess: 0.9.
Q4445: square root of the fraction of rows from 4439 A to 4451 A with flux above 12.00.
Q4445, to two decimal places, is 0.45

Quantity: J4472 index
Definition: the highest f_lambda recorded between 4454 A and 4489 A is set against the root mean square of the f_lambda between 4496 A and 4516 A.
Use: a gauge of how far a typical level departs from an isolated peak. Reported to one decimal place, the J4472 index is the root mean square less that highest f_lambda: -1.1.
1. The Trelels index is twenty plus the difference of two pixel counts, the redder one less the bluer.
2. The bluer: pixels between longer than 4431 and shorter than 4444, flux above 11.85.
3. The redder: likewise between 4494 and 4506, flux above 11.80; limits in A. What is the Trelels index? 22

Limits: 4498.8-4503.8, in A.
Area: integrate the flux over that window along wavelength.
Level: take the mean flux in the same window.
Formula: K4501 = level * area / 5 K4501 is 148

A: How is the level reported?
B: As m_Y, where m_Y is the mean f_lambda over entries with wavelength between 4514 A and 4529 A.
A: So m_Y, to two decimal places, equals 12.15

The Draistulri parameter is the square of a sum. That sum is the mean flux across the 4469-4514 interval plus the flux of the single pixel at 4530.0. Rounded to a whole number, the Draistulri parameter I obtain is 670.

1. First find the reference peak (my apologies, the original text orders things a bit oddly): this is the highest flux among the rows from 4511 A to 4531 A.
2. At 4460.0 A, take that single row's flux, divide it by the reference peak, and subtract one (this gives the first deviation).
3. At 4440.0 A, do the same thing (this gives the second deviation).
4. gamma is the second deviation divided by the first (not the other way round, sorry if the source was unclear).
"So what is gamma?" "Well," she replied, 2.0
